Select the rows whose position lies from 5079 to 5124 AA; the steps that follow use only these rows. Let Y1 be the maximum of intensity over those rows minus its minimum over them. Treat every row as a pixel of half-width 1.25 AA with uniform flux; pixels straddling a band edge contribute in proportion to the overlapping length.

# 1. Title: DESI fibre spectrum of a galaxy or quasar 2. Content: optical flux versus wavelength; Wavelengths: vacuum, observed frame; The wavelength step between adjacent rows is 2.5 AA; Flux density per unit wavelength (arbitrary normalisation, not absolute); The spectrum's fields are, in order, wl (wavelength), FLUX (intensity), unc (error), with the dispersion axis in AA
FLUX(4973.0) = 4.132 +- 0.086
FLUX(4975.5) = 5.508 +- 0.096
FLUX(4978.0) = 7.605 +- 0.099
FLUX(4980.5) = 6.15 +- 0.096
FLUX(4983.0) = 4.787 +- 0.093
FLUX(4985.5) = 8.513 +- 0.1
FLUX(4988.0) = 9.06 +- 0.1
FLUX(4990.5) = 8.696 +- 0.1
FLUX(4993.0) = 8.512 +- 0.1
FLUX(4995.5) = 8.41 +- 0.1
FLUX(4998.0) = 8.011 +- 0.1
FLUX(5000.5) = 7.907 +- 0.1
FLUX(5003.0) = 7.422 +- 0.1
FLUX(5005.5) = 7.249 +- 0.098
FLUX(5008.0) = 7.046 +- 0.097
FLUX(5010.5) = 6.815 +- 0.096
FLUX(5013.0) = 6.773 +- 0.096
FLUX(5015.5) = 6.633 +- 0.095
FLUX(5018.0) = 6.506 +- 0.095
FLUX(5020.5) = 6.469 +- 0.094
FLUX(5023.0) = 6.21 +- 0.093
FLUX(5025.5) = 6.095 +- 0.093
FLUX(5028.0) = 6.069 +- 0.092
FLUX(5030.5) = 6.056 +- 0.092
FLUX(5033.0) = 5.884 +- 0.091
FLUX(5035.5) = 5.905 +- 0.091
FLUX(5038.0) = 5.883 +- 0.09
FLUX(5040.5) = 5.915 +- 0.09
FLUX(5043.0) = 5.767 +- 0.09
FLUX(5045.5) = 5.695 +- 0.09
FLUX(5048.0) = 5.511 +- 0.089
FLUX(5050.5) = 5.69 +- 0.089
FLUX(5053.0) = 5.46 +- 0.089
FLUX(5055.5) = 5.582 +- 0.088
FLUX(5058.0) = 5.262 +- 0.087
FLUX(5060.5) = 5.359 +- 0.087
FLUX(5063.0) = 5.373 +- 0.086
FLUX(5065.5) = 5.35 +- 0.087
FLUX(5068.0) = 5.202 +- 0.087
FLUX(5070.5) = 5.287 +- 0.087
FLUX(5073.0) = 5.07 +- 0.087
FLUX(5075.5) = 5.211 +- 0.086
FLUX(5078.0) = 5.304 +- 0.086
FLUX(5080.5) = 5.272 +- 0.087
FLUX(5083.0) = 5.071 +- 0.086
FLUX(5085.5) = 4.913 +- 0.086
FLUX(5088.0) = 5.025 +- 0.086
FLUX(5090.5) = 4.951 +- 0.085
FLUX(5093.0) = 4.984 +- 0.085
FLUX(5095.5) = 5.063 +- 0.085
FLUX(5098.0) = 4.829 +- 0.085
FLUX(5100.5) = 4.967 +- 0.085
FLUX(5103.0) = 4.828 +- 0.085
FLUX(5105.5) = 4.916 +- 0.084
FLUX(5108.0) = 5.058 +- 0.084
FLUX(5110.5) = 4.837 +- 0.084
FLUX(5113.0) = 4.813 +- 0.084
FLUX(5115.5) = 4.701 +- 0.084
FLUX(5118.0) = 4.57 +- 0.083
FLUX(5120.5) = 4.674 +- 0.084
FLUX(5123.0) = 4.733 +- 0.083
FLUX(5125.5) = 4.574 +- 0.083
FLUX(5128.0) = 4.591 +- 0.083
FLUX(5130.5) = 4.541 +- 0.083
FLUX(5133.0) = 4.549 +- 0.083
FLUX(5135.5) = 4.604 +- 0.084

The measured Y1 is 0.7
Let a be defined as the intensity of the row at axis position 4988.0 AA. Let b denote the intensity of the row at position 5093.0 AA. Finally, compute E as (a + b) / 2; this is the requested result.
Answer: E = 7.0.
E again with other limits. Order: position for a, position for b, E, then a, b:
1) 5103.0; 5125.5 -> 4.7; 4.828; 4.574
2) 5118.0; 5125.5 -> 4.6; 4.57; 4.574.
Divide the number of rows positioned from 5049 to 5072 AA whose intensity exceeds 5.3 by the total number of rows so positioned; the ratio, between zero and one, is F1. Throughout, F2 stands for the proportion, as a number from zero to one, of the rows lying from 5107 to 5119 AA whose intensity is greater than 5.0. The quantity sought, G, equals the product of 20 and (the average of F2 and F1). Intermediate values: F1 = 0.67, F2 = 0.2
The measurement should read 8.7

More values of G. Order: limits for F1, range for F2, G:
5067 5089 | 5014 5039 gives 11.1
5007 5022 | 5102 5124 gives 11.1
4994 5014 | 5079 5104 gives 14.0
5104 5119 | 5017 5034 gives 10.0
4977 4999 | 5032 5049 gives 18.9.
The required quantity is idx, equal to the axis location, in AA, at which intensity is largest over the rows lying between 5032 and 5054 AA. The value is 5040.5 AA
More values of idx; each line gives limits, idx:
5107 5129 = 5108.0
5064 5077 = 5065.5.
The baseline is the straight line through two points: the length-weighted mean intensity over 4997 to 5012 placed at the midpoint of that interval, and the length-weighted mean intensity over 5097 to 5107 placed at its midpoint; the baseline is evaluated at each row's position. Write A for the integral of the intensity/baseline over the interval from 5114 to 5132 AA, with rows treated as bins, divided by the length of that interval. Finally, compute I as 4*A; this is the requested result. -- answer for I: 4.26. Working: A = 1.06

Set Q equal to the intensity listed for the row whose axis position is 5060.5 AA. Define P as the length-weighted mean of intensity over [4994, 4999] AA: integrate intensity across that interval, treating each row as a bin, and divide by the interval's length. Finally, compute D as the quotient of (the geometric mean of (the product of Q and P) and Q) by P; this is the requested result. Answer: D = 1.9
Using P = 8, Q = 5.359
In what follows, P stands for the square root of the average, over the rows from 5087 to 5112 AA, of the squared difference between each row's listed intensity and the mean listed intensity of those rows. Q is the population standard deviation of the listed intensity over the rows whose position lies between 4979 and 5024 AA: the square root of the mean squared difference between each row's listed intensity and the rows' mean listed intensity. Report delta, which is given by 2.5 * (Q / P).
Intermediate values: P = 0.09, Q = 1.09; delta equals 31.4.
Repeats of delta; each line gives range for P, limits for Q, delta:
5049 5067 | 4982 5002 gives 22.7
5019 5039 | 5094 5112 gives 1.3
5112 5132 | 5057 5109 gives 4.9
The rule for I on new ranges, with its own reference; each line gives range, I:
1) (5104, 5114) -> 4.17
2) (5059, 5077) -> 3.66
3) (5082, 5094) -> 3.80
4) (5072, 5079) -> 3.73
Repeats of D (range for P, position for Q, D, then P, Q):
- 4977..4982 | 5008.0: 2.7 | 7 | 7.046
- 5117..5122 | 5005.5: 3.4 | 5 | 7.249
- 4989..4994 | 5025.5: 2.1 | 9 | 6.095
